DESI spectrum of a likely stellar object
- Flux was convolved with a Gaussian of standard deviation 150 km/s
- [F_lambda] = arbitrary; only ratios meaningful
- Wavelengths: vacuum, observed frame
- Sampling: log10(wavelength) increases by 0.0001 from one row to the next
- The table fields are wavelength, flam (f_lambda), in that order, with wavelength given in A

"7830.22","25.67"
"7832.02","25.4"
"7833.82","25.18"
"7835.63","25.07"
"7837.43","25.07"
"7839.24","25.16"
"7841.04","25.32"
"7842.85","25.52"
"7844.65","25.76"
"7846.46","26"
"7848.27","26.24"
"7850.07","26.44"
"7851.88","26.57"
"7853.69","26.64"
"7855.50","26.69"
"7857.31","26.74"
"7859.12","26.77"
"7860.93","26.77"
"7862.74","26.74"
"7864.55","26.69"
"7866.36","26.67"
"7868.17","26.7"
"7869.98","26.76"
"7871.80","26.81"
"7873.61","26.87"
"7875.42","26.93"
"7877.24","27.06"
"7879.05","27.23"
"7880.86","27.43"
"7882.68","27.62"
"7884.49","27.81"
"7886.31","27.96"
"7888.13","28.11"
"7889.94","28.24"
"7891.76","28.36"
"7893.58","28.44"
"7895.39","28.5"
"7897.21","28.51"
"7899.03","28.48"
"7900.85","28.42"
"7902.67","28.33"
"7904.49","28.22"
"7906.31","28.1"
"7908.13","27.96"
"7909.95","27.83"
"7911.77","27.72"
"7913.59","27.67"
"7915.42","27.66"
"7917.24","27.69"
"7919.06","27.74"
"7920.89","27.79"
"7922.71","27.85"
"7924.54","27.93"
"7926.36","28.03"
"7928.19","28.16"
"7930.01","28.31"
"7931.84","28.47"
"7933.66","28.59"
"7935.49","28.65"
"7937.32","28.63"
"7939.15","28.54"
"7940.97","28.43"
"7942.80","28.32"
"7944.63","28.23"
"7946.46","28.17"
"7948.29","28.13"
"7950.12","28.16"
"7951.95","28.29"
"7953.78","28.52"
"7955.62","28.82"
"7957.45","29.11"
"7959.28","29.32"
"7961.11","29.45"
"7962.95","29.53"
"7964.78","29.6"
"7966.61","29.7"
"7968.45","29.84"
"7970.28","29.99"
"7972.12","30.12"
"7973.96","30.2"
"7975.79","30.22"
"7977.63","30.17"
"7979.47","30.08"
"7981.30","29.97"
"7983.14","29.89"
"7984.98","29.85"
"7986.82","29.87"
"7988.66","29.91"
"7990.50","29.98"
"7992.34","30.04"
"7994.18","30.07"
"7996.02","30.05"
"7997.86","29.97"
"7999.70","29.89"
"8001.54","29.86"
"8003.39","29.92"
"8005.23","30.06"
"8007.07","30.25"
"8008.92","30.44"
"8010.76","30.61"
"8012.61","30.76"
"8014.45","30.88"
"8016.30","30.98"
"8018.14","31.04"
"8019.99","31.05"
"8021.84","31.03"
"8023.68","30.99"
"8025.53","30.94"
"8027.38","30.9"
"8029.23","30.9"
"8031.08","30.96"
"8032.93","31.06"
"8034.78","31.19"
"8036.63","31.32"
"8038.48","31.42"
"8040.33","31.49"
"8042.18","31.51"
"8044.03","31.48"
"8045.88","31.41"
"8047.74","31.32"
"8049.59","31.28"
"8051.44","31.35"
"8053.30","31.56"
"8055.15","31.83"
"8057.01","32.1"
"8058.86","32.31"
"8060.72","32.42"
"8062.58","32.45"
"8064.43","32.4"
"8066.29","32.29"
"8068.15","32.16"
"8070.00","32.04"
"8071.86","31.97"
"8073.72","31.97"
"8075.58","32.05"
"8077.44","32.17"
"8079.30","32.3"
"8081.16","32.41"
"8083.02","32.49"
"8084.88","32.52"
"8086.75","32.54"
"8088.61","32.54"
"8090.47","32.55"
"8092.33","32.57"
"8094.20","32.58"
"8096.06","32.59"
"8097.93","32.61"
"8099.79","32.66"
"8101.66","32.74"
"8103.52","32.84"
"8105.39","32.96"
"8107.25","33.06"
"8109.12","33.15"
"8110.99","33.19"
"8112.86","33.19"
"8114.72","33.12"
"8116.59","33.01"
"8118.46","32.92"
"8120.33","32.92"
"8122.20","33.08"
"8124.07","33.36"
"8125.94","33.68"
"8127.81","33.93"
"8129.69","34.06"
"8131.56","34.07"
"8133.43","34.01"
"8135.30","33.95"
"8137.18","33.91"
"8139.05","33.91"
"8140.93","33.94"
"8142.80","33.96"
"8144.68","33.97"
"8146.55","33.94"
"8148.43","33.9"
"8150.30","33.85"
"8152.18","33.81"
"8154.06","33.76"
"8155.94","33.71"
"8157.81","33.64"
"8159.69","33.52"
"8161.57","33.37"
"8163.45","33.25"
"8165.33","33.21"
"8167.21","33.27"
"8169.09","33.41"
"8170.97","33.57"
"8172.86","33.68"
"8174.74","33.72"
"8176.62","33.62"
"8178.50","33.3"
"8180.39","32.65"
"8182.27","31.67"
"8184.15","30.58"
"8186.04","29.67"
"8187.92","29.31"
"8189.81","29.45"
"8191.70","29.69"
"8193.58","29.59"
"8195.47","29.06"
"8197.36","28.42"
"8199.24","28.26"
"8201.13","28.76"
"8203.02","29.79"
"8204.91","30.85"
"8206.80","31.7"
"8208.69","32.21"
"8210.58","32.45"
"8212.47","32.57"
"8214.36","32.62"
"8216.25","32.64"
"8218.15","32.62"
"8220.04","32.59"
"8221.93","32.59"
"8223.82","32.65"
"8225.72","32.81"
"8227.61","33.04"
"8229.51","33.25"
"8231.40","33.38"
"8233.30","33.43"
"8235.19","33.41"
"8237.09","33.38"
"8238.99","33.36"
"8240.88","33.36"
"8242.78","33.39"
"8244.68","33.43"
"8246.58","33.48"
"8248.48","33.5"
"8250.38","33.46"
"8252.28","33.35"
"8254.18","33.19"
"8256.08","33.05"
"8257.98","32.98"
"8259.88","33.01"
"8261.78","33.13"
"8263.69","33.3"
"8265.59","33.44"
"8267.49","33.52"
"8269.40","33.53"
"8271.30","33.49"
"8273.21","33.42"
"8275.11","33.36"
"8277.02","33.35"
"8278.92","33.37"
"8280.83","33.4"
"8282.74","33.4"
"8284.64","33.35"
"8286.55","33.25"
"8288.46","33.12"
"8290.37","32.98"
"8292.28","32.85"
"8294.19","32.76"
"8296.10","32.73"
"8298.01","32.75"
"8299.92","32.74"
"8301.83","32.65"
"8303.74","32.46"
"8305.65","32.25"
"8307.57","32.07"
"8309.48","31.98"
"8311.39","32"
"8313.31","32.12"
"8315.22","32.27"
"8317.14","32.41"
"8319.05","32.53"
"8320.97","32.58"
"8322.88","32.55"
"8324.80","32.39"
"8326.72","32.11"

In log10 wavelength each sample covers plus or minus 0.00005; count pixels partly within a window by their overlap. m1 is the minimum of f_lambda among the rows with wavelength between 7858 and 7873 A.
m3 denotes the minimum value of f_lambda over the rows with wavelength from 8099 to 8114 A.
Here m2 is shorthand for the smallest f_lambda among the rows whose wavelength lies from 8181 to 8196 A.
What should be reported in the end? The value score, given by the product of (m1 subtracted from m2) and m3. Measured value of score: 78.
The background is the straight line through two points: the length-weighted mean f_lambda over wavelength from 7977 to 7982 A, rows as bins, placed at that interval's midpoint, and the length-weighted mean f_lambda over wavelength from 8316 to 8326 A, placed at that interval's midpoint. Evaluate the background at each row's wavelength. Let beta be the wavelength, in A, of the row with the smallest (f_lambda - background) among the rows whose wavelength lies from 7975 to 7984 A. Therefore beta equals 7983.14 A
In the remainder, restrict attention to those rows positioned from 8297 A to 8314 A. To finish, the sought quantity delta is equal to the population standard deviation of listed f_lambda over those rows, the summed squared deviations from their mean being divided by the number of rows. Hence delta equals 0.30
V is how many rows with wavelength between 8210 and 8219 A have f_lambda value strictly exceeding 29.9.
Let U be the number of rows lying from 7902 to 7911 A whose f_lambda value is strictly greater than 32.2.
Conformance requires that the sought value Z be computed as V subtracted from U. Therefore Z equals -5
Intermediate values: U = 0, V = 5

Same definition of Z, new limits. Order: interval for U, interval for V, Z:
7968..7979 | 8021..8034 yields -7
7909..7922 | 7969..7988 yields -7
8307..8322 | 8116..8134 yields -6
